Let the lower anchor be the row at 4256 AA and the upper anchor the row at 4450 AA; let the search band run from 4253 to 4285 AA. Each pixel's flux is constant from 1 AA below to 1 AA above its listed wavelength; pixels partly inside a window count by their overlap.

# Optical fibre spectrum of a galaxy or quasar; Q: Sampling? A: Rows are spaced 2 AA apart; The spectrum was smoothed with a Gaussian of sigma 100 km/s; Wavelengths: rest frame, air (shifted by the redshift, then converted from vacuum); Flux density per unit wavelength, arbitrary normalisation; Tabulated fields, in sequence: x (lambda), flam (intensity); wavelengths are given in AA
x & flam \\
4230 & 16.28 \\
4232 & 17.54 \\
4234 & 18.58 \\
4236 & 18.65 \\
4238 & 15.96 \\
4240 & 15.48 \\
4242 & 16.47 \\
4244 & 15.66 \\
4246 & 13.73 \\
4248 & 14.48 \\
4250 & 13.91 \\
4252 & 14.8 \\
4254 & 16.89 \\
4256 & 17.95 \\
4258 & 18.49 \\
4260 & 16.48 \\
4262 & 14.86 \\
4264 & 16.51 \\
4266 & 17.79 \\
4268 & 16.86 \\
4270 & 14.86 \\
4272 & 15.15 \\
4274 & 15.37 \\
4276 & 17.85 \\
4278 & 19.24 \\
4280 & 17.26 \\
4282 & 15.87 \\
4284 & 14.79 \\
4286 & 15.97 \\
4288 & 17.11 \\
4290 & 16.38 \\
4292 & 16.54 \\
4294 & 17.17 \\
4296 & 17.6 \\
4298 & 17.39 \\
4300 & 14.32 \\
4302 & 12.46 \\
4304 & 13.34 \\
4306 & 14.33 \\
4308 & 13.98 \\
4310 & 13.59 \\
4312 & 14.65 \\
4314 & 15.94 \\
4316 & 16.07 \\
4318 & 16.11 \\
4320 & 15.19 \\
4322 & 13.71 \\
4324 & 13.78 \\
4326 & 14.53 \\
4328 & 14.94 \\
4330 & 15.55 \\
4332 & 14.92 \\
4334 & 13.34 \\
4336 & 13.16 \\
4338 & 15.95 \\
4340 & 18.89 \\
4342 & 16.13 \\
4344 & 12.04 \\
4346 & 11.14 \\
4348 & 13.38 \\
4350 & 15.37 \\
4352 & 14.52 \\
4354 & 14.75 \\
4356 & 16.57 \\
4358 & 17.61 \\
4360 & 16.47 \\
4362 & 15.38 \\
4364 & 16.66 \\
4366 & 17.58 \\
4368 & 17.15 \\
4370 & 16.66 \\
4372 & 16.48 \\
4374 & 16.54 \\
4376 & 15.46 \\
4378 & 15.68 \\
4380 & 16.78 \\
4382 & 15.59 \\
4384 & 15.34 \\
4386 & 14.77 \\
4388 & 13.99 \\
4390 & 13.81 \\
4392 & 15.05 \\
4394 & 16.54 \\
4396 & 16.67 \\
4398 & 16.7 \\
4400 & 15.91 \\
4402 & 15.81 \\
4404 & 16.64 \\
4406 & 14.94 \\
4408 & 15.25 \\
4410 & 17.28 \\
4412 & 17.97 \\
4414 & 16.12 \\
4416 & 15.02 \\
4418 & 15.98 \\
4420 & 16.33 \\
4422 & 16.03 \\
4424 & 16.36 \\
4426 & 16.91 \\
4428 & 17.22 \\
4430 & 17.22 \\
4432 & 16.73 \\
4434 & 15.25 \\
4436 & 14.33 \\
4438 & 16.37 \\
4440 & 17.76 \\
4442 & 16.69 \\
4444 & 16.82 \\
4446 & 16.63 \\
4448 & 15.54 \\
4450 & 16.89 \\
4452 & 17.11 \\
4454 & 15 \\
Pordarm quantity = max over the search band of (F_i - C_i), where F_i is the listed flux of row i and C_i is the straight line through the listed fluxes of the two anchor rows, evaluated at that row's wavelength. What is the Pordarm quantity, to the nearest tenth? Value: 1.4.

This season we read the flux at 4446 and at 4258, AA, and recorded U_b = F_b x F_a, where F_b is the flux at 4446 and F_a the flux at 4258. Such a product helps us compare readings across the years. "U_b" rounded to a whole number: 307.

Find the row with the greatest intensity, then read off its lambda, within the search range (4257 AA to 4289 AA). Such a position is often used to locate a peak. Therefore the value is 4278 AA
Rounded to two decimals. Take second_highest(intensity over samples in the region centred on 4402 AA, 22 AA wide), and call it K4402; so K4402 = 17.28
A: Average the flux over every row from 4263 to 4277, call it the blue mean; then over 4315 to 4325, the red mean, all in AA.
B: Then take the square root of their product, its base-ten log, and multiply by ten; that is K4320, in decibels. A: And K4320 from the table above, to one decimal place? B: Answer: 11.9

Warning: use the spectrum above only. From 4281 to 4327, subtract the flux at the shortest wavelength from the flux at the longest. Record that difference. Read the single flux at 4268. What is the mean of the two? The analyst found 7.76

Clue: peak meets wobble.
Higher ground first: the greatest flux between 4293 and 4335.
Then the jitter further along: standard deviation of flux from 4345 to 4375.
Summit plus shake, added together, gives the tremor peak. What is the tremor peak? 19.3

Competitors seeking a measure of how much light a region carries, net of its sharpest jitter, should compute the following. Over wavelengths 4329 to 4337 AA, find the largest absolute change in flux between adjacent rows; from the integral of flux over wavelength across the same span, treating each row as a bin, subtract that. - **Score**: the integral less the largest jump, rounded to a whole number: 112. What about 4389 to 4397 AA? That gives 123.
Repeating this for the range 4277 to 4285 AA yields 132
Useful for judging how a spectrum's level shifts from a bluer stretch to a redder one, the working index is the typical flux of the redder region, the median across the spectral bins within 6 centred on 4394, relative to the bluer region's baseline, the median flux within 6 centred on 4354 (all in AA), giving 1.12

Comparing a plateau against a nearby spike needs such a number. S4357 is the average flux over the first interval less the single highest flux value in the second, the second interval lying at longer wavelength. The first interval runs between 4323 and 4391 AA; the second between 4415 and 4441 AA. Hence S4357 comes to -2.4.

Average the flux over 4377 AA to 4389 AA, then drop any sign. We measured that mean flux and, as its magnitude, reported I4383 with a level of 15.4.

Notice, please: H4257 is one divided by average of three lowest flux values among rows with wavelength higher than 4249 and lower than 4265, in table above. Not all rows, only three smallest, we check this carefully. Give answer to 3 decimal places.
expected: 0.069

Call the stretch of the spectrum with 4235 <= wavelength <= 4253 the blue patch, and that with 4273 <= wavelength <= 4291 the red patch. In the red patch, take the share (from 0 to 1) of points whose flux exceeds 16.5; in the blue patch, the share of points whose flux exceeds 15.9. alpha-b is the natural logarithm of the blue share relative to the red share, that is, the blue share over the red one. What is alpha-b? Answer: -0.29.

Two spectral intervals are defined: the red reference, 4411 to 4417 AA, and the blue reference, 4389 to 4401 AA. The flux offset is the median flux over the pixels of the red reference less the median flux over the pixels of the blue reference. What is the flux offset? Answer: -0.1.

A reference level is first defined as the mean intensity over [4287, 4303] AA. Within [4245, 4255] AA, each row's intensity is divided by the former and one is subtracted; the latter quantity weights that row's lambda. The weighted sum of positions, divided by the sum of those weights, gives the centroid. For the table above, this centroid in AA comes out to 4248.0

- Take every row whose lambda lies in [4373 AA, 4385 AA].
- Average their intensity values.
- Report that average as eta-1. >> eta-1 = 15.9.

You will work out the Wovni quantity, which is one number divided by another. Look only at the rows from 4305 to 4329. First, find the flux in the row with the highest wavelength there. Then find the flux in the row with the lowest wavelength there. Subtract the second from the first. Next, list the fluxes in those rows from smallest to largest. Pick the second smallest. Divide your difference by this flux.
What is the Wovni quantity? 0.04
